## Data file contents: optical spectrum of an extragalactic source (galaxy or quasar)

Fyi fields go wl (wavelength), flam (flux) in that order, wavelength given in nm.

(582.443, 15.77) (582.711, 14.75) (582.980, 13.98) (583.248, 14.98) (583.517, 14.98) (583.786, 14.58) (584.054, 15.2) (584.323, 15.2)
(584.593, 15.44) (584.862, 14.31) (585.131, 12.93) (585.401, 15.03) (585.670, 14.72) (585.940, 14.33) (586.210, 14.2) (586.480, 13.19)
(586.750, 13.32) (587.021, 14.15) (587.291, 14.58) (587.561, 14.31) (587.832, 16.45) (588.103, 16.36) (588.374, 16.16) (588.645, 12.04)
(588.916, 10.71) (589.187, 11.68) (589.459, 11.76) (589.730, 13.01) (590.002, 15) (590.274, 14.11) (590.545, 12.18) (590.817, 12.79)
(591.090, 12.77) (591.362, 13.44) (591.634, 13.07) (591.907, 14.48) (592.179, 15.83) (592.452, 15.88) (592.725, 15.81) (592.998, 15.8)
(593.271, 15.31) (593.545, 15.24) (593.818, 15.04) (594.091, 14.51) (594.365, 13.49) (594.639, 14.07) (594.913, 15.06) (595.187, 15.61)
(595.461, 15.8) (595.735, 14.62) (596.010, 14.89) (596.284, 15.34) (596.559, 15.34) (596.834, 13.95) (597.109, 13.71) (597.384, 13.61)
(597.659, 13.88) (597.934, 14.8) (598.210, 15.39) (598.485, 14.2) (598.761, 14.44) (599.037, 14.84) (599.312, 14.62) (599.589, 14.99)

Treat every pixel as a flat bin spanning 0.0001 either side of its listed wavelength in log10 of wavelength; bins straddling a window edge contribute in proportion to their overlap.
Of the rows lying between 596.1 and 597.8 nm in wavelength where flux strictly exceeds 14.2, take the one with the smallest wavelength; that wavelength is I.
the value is 596.284 nm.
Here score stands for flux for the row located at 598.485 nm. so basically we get 14.2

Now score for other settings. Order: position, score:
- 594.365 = 13.49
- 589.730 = 13.01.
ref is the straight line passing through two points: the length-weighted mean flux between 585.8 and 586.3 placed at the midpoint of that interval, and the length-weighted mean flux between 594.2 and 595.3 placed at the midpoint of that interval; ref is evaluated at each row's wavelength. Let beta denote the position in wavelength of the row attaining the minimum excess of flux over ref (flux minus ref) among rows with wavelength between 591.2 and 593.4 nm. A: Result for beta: 591.634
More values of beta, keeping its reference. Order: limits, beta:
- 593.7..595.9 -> 594.365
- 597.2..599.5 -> 597.384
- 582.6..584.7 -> 582.980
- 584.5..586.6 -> 585.131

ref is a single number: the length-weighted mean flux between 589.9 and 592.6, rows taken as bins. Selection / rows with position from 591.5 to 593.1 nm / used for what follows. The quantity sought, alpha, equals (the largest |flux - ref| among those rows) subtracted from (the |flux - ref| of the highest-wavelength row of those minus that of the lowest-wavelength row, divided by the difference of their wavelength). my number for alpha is -1.2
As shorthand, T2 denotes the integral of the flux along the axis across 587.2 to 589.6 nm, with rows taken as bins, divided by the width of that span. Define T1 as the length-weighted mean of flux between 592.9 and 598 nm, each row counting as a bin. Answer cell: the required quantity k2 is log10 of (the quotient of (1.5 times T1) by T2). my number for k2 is 0.21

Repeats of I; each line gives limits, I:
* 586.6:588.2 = 587.291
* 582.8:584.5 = 583.248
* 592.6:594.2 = 592.725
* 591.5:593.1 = 591.907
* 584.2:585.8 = 584.323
